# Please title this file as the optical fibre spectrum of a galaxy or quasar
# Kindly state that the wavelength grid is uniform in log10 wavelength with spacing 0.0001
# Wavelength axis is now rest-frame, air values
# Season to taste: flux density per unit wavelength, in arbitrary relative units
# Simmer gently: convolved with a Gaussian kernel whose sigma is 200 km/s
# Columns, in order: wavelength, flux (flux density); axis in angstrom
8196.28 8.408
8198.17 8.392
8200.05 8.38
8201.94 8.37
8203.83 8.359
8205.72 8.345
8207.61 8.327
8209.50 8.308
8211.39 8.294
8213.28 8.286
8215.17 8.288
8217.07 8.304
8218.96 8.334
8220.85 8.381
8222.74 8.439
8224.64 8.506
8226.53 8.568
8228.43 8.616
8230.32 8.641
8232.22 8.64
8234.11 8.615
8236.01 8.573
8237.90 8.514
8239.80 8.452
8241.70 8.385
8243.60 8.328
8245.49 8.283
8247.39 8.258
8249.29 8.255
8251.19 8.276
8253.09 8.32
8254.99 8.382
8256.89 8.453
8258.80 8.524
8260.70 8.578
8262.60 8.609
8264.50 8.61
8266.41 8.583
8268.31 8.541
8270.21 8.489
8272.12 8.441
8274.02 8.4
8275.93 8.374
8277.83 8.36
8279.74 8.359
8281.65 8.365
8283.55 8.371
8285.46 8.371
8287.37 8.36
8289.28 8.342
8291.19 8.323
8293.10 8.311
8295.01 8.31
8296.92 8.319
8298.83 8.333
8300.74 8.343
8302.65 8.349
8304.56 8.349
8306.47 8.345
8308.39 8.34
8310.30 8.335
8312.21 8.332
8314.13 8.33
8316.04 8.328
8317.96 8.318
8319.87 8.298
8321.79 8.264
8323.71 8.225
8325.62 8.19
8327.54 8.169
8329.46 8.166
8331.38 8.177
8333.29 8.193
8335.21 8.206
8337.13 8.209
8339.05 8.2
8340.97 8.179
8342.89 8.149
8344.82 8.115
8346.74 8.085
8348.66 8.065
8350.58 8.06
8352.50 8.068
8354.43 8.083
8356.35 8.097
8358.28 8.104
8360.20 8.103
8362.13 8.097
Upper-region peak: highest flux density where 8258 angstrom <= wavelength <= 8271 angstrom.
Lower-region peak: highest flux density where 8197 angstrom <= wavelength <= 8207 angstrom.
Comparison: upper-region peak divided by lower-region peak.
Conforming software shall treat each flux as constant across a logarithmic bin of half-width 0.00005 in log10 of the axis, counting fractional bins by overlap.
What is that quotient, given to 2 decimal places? 1.03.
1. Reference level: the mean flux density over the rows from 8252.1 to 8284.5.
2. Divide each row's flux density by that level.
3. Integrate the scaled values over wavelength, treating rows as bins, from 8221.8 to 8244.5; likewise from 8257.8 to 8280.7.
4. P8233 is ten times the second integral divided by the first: 10.0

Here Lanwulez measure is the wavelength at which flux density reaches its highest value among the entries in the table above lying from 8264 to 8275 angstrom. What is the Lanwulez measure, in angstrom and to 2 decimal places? 8264.50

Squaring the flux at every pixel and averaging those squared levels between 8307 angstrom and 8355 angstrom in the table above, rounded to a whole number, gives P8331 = 67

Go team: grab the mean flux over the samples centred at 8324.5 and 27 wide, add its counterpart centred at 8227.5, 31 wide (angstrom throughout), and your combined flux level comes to 16.71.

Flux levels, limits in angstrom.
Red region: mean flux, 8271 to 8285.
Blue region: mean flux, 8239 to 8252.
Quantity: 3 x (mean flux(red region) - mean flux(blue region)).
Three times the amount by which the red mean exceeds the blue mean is 0.19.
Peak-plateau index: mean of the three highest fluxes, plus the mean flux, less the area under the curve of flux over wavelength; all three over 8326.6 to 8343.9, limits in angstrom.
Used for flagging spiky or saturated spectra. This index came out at -125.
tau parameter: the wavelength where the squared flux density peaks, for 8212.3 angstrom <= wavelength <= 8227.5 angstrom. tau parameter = 8226.53 angstrom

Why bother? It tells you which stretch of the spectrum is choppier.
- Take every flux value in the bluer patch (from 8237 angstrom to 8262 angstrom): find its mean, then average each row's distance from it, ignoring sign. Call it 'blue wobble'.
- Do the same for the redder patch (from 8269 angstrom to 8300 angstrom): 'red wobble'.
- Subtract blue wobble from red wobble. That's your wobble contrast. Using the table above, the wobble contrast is -0.059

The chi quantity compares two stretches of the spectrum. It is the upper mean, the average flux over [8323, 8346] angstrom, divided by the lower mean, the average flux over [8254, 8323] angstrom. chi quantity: 0.98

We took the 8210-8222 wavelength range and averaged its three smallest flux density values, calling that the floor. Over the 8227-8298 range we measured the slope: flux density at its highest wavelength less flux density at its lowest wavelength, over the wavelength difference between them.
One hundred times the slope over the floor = -0.052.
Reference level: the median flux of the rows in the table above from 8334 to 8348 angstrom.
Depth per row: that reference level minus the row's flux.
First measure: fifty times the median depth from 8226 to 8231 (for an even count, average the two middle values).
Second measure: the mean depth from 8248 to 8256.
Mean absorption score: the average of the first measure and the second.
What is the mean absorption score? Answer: -11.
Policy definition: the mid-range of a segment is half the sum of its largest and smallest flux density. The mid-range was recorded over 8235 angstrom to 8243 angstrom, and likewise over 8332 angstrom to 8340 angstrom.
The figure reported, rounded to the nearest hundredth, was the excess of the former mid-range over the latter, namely 0.28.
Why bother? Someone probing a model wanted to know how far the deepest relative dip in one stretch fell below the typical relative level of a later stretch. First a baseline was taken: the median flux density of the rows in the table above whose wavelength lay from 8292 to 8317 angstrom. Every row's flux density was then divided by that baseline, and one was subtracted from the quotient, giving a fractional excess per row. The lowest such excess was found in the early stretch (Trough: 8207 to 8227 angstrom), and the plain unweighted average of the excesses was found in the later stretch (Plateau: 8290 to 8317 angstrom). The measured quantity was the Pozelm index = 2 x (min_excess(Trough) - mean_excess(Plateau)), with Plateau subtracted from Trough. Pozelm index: -0.011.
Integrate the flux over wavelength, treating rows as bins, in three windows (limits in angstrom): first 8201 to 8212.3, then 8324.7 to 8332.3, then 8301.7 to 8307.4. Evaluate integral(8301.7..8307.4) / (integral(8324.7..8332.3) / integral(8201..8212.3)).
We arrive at 72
